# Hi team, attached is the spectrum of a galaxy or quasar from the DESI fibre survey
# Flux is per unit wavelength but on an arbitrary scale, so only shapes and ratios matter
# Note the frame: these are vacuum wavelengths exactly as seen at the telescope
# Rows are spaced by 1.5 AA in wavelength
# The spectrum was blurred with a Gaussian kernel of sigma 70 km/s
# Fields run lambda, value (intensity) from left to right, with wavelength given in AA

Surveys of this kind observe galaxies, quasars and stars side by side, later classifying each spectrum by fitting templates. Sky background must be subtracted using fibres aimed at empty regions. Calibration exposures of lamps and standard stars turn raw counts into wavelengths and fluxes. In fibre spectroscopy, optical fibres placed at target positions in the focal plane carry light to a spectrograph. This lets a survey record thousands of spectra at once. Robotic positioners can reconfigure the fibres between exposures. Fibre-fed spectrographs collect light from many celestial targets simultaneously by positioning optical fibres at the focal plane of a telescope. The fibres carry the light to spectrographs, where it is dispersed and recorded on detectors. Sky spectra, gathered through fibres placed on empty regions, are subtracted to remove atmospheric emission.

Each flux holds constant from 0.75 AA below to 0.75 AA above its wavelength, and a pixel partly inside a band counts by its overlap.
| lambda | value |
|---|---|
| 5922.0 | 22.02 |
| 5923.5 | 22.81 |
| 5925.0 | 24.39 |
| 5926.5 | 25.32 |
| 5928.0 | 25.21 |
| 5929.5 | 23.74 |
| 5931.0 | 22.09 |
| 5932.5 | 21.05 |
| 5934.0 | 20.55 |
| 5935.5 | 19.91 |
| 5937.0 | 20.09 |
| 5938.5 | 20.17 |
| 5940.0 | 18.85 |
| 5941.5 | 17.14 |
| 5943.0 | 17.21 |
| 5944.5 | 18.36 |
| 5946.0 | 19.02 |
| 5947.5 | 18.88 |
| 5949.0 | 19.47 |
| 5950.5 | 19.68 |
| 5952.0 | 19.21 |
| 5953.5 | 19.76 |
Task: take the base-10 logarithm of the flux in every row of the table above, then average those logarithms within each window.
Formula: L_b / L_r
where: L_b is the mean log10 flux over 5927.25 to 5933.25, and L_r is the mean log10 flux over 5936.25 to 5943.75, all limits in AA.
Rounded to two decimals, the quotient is 1.07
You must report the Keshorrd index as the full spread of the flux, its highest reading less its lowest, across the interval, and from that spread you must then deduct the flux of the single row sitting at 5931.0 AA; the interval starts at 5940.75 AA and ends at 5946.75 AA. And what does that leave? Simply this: -20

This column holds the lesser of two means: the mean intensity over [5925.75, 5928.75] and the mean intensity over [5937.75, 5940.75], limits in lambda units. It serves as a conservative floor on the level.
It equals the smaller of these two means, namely 19.5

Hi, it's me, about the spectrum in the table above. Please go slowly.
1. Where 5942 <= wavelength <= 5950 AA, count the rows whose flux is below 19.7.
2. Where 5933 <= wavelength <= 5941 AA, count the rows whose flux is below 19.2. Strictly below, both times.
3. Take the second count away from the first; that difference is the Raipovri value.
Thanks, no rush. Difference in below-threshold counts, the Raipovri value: 4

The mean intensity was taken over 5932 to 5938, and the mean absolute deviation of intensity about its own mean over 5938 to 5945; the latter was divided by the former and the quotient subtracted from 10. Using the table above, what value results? 9.95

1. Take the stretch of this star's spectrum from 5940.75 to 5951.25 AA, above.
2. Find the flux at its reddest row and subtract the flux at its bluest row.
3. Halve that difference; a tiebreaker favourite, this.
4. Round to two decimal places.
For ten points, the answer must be 1.27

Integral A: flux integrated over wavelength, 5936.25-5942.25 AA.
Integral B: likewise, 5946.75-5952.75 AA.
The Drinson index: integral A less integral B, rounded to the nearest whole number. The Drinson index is -1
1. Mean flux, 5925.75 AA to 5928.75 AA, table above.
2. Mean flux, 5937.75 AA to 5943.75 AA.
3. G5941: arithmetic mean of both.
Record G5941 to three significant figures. 21.8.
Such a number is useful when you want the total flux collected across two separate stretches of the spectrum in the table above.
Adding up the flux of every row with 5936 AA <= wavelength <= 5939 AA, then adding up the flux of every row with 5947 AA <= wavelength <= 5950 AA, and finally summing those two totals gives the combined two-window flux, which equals 79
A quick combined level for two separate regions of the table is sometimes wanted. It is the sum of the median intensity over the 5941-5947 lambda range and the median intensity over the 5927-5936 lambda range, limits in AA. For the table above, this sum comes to 39.4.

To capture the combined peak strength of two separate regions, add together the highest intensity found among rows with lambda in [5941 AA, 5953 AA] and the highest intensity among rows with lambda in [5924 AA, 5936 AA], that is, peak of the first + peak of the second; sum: 45.00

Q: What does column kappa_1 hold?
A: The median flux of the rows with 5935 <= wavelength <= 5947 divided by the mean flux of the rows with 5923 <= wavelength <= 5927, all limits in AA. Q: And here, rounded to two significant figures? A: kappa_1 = 0.78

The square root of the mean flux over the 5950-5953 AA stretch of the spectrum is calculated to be 4.41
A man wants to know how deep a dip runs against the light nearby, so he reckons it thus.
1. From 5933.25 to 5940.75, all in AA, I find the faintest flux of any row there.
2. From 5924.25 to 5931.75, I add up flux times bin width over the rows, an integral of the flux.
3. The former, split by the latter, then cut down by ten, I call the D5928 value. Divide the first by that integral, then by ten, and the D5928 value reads 0.0104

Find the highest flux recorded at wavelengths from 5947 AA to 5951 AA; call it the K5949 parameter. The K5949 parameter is 19.68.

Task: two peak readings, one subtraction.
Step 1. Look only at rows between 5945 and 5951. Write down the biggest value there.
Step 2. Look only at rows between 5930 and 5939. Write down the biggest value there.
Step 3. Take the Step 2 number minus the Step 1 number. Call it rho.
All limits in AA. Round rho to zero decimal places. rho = 2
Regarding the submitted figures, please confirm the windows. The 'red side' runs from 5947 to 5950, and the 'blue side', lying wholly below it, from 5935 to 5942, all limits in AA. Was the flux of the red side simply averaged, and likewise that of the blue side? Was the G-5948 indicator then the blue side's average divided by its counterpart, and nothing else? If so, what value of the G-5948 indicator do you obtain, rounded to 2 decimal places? 1.00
